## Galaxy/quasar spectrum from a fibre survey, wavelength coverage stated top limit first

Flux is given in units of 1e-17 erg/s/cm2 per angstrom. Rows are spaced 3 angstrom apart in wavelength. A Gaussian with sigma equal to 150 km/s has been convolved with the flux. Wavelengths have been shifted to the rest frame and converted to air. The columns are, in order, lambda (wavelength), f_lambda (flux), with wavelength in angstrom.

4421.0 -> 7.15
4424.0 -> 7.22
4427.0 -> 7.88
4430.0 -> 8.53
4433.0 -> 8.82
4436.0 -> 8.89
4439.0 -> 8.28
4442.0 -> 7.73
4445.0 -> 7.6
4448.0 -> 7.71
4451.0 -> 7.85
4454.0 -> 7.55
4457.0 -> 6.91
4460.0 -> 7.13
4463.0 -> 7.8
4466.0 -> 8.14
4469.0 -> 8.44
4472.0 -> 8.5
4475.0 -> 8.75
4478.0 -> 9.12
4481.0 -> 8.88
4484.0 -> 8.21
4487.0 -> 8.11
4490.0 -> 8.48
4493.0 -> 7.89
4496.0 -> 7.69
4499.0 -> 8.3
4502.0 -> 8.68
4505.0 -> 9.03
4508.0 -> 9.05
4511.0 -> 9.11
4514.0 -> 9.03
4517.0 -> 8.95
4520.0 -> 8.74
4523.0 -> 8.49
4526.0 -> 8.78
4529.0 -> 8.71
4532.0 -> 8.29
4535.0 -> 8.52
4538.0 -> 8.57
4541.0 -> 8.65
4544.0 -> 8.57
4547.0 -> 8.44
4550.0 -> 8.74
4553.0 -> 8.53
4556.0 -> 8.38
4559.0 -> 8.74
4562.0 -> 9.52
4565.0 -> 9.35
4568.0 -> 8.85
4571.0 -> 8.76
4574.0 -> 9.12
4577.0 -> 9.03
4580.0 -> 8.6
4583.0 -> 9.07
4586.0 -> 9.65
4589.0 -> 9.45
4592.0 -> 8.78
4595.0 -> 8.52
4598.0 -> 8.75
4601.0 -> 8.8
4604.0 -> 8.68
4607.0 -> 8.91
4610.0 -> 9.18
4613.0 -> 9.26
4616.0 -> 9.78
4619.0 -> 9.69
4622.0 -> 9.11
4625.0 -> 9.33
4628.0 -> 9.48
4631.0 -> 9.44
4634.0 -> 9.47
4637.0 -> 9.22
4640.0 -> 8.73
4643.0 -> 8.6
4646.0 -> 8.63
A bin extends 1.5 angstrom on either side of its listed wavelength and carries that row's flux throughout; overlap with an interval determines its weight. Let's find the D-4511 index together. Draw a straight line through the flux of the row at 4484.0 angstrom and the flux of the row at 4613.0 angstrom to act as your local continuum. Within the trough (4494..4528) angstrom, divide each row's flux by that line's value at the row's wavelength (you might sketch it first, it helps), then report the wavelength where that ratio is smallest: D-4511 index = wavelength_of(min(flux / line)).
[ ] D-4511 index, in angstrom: 4496.0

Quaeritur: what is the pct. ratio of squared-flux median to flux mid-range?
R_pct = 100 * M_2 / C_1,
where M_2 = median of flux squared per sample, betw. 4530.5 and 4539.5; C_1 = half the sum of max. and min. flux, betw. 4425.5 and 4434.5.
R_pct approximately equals 869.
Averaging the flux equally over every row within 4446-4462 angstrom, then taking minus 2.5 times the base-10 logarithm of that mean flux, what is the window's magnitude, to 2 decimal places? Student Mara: -2.18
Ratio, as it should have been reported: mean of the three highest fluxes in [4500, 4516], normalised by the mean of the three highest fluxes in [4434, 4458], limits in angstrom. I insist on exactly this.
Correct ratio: 1.09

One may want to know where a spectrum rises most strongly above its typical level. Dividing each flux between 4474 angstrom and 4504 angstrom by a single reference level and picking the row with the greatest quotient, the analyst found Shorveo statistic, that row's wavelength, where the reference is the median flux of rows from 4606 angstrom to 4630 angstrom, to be 4478.0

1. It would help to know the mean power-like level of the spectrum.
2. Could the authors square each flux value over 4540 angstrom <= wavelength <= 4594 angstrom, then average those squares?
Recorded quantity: 79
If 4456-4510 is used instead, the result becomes 69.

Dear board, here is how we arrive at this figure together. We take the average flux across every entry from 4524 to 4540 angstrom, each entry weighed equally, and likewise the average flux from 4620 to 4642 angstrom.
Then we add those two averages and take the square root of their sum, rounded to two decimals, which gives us 4.22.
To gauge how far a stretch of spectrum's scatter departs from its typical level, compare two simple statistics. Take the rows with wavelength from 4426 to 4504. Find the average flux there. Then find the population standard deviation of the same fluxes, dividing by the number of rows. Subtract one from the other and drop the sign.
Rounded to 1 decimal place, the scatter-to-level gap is 7.6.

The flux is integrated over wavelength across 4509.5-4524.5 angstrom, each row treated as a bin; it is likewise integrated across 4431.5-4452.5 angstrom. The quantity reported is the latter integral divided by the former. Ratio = 1.28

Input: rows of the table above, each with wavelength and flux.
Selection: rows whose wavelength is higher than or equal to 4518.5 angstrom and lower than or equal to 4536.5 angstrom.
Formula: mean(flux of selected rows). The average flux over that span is 8.59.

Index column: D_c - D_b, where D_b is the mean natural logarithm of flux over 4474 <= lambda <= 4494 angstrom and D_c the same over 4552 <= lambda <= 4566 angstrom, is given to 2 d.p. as 0.05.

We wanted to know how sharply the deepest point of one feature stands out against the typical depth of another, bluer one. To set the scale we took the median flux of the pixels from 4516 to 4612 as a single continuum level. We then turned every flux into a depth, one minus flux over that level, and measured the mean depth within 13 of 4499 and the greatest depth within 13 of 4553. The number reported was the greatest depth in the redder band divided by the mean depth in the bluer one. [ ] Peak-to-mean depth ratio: 1.4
